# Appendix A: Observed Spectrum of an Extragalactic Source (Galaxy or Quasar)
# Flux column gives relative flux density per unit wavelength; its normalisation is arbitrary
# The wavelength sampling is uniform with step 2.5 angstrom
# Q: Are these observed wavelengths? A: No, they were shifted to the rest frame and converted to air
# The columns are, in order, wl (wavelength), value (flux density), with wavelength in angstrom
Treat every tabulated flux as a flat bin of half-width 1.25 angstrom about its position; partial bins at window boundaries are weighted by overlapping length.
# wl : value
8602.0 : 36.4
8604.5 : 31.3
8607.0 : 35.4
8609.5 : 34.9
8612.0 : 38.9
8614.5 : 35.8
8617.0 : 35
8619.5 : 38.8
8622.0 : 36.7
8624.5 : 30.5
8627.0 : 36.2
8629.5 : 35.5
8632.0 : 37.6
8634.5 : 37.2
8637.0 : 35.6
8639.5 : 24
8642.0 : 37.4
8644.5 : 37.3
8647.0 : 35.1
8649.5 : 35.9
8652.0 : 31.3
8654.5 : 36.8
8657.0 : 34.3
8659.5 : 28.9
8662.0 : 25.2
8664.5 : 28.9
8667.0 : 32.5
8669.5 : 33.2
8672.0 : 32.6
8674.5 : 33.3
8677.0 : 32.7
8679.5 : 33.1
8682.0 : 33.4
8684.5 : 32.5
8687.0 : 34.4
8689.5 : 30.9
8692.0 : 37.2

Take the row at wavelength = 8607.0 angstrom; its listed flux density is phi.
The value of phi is 35.4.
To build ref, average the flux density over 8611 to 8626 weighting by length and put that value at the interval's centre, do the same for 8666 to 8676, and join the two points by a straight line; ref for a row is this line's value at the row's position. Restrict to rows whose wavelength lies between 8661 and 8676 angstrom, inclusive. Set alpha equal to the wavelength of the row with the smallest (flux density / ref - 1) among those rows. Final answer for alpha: 8662.0 angstrom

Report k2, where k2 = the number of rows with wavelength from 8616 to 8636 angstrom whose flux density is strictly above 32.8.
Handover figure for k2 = 7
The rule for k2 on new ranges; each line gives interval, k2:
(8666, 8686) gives 4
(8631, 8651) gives 7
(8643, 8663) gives 5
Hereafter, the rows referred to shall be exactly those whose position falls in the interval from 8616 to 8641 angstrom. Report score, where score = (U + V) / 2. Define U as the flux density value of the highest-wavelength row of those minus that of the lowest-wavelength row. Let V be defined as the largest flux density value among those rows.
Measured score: 14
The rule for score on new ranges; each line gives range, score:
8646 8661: 15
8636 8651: 19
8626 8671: 17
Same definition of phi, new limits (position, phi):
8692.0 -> 37.2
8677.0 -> 32.7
